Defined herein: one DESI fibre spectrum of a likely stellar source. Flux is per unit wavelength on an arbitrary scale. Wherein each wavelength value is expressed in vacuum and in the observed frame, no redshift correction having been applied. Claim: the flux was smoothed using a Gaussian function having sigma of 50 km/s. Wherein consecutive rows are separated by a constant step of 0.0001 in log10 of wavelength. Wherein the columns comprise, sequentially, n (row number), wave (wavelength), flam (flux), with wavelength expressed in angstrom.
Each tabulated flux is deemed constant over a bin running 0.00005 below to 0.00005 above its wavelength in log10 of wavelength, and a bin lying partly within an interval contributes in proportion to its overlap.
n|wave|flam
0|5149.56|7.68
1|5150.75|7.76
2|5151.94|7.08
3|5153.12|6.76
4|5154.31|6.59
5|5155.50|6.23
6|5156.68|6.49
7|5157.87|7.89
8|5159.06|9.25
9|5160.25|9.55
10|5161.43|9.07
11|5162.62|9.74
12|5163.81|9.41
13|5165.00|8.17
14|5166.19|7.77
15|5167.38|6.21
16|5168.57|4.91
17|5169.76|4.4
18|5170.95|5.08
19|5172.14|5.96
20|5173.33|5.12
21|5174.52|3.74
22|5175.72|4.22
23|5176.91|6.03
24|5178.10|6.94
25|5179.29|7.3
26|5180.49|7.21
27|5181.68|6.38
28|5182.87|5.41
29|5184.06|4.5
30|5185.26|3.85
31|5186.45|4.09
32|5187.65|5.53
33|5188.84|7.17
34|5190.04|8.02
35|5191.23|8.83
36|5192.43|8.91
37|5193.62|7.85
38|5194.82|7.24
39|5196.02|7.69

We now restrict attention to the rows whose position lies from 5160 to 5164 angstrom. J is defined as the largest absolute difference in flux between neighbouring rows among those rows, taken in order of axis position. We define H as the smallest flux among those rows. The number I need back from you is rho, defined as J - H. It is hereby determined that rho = -8.4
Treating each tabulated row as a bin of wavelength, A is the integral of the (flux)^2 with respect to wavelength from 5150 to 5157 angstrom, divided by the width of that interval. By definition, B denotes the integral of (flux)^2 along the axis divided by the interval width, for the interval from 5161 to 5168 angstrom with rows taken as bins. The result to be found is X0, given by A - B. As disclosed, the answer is -24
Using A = 47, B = 71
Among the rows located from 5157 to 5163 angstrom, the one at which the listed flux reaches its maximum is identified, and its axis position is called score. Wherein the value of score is 5162.62 angstrom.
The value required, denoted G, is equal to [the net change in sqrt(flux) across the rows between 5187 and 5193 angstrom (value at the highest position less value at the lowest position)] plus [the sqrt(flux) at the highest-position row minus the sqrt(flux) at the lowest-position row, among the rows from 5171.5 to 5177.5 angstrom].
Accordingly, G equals 0.6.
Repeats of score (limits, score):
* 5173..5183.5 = 5179.29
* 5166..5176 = 5166.19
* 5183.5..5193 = 5192.43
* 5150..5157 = 5150.75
